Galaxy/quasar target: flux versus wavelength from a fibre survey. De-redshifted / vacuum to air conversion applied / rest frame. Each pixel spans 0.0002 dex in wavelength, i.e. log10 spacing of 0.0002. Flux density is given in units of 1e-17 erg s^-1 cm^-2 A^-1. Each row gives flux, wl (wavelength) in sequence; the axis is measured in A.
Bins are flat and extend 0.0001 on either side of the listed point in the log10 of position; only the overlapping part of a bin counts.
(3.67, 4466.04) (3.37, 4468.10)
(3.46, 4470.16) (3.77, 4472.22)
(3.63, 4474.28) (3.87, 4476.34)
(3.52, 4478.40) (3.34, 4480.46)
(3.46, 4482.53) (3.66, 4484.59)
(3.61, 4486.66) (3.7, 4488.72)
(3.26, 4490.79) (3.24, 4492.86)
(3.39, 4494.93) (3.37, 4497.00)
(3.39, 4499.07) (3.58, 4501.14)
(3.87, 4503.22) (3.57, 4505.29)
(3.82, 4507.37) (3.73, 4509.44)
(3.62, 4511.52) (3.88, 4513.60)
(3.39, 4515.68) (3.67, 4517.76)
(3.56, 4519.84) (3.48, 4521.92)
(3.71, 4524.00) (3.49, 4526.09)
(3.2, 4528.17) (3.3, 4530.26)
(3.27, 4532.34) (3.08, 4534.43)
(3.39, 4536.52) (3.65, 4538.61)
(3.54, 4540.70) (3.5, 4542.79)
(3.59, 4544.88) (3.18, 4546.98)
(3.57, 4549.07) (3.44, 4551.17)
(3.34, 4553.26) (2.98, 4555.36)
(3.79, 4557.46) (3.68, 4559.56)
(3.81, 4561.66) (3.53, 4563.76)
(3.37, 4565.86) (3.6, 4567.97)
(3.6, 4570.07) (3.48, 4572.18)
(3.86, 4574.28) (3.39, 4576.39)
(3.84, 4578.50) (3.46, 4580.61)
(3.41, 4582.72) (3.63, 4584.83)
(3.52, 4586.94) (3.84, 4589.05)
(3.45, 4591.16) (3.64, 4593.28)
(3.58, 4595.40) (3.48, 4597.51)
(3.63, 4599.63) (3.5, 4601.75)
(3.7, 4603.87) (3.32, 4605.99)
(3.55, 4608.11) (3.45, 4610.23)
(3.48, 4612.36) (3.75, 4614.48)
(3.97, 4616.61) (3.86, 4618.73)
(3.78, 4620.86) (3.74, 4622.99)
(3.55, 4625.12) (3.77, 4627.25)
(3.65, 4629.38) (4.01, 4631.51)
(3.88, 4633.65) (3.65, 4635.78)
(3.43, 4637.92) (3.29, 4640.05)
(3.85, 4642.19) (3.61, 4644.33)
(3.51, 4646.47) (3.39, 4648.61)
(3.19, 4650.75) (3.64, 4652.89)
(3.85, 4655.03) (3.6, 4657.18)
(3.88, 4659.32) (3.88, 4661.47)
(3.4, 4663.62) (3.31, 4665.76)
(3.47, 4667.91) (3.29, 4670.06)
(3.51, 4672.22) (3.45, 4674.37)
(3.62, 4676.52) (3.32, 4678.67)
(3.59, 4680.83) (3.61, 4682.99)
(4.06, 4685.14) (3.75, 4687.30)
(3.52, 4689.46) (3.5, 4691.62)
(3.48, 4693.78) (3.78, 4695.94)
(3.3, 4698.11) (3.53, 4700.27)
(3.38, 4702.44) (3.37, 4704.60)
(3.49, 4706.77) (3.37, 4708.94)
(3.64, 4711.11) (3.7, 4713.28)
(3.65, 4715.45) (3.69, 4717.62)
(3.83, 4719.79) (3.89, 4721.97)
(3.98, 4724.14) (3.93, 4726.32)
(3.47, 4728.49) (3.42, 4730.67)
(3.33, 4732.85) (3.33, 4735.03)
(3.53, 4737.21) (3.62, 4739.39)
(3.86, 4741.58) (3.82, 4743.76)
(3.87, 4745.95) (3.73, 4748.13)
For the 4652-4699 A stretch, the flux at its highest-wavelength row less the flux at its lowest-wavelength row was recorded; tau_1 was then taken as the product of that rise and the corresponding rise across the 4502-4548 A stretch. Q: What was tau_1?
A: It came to 0.23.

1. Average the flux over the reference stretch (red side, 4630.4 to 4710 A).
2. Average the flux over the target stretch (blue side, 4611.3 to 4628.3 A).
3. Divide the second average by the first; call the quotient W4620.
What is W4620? 1.05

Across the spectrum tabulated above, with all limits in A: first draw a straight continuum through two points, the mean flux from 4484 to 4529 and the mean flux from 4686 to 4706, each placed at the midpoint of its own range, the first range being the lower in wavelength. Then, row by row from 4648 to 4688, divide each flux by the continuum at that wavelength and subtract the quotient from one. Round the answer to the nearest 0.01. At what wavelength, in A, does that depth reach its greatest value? 4650.75 A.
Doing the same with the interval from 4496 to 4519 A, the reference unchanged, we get 4497.00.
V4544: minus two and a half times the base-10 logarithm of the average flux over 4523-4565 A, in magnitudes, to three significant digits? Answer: -1.35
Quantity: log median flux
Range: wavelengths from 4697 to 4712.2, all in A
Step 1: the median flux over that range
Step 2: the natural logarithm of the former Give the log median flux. 1.22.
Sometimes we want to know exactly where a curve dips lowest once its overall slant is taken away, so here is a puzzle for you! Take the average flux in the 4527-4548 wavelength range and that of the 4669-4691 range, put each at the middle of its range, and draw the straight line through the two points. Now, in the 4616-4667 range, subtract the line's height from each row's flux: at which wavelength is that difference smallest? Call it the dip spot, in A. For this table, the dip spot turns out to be 4650.75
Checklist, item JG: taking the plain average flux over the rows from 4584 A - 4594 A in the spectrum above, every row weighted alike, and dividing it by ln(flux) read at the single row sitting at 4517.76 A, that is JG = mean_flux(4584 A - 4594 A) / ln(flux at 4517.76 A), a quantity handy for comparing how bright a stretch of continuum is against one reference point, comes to 2.78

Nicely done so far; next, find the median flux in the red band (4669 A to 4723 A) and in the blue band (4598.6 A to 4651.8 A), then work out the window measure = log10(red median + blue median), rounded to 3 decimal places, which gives 0.855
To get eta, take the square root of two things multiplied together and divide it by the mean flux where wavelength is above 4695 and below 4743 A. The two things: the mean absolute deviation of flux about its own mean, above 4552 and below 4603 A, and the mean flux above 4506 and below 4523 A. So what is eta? 0.205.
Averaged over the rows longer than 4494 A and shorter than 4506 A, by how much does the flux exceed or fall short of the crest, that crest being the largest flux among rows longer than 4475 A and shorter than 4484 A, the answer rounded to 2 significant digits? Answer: -0.34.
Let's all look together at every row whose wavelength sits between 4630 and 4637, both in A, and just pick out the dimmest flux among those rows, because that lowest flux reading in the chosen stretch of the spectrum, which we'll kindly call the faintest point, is 3.65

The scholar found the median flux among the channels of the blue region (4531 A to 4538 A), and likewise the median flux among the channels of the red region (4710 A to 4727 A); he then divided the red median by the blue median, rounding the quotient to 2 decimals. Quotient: 1.15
